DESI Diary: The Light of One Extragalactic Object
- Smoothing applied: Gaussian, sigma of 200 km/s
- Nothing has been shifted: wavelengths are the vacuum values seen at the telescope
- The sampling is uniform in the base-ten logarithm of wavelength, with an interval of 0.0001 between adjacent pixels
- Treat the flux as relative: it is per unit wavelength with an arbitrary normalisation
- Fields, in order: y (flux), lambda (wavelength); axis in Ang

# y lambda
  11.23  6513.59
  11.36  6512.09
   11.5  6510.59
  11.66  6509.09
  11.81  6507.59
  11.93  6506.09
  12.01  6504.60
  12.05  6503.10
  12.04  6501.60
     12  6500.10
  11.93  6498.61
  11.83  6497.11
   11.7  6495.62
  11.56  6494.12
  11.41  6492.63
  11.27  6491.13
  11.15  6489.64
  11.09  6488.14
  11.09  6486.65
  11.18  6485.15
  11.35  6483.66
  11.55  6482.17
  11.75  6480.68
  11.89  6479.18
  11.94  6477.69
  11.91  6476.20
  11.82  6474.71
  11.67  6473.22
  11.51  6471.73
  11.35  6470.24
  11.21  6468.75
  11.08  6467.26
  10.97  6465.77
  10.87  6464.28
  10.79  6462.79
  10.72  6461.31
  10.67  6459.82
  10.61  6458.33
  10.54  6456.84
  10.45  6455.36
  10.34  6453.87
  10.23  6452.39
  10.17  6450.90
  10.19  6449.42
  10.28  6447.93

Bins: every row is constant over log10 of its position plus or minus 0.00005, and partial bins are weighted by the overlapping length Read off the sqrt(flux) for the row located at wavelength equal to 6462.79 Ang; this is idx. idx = 3.28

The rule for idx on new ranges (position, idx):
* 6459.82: 3.27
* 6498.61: 3.45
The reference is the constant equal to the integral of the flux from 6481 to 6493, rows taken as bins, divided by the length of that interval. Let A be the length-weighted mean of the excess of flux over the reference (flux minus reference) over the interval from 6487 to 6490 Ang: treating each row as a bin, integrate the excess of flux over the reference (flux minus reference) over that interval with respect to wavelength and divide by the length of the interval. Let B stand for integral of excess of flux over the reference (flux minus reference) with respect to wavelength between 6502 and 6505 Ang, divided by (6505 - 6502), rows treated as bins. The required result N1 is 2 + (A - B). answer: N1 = 1.1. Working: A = -0.161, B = 0.8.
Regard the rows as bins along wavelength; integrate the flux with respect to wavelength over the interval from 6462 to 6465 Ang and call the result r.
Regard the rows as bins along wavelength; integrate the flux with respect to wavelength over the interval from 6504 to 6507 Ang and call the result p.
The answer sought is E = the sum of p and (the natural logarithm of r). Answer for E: 39.4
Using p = 36.0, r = 32.6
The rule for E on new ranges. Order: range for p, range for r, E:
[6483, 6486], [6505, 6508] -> 37.3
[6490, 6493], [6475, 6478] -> 37.5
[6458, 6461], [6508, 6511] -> 35.5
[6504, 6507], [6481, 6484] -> 39.5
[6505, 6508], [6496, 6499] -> 39.3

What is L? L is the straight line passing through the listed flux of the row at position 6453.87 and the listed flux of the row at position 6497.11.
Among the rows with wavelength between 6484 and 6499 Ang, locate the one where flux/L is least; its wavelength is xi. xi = 6488.14 Ang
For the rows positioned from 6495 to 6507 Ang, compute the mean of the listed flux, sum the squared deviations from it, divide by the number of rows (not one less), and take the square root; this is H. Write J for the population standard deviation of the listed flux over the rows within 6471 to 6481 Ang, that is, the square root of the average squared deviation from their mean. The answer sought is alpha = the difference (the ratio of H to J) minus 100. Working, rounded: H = 0.112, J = 0.14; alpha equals -99.2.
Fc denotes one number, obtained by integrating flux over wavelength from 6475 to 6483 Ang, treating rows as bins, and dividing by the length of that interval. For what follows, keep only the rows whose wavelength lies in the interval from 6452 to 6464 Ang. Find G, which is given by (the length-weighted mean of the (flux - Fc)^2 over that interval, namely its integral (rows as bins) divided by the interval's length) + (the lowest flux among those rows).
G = 11.8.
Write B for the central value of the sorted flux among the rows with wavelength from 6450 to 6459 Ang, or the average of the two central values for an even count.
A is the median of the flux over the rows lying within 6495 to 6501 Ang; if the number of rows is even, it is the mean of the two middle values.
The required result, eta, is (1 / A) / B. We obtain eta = 0.0081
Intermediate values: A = 11.88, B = 10.4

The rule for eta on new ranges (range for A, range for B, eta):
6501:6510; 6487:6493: 0.0075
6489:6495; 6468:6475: 0.0077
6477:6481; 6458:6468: 0.0078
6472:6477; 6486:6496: 0.0075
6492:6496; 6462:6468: 0.0079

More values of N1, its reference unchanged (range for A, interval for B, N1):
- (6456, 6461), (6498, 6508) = 0.6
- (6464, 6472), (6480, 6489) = 1.8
